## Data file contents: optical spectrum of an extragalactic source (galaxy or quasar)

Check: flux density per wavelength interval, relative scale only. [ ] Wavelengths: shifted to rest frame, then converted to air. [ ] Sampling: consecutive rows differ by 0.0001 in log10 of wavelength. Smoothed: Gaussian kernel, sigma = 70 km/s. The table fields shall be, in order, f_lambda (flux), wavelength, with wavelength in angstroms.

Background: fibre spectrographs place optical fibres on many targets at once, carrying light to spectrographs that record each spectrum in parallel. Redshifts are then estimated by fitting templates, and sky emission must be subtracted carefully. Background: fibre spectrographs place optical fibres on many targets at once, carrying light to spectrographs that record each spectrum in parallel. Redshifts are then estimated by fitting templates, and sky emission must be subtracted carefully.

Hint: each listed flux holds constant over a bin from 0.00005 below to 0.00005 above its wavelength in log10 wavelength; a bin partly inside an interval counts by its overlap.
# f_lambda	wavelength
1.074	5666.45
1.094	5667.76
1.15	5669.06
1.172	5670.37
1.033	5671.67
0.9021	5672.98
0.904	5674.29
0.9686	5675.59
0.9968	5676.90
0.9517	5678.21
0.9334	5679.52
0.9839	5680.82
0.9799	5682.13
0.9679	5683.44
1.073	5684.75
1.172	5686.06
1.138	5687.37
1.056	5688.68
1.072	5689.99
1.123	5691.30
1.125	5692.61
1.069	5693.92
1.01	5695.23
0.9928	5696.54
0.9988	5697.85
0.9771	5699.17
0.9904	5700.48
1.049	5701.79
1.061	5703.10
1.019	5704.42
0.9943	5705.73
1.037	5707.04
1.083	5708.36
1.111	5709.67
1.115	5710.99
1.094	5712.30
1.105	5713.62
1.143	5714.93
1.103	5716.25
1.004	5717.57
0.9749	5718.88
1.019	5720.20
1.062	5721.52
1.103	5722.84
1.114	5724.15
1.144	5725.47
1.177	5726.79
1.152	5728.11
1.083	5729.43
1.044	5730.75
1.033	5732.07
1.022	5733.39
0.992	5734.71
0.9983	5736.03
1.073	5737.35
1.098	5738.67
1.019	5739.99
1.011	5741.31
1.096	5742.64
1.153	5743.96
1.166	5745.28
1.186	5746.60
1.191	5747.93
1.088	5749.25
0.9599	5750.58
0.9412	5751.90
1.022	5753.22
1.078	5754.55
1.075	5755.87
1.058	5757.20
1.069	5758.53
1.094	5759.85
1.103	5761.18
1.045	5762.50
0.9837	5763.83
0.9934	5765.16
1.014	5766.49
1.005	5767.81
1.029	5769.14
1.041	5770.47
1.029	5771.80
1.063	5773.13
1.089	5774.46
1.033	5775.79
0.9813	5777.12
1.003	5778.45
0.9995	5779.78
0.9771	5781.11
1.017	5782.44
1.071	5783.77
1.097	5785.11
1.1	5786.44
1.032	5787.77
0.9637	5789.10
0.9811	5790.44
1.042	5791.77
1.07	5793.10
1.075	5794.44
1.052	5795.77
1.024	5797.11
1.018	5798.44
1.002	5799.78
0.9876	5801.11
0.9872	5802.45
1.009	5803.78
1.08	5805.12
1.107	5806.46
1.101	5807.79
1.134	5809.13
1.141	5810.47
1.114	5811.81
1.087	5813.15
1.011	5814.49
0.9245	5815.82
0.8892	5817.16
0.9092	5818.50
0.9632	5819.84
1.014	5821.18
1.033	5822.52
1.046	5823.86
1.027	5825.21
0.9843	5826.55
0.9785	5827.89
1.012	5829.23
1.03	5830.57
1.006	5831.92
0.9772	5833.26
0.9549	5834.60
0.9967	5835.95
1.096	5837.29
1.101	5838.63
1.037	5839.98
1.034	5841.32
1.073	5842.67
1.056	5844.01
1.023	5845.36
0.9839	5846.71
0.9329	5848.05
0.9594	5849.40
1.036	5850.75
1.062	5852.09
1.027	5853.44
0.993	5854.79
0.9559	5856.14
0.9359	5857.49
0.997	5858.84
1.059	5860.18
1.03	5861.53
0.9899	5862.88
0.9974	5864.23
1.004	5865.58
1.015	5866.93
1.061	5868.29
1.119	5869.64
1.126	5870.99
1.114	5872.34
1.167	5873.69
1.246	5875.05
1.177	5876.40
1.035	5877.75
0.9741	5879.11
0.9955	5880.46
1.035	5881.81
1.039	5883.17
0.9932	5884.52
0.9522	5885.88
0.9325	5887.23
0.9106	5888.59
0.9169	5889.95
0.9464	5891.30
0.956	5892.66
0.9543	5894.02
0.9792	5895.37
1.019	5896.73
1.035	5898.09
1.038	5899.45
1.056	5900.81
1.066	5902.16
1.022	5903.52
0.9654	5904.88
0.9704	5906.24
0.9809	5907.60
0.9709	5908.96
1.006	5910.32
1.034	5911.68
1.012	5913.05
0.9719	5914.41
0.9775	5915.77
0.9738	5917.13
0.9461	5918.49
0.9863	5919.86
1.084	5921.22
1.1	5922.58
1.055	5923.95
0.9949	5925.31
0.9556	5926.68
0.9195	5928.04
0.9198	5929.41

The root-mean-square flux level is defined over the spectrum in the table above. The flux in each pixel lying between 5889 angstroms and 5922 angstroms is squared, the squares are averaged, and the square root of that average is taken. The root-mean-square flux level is 1.00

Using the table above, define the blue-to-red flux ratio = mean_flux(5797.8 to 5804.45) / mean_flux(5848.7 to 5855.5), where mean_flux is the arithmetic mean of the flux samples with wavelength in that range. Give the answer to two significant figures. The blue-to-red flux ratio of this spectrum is 0.99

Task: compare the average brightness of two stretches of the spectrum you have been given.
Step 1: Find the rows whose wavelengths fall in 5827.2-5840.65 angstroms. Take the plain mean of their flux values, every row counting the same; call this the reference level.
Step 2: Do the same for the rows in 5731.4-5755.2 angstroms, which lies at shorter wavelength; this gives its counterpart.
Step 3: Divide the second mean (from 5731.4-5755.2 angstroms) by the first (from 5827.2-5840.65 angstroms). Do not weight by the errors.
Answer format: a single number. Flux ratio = 1.04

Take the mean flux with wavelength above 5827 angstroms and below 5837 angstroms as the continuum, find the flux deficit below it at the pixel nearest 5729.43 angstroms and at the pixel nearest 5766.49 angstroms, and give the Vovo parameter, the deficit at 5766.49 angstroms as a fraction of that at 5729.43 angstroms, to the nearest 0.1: 0.2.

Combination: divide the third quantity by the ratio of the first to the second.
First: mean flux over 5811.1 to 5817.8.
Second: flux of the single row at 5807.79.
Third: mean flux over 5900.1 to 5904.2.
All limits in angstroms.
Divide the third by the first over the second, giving 1.15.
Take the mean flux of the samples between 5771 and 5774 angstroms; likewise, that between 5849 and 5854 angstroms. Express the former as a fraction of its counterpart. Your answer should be 1.02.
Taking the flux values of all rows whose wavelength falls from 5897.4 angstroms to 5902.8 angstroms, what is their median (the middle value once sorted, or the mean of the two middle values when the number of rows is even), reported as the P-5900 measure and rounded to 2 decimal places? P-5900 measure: 1.05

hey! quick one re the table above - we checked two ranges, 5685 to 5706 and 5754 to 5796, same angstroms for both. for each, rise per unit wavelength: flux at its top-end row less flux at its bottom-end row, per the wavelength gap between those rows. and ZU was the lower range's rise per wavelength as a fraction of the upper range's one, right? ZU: 14.3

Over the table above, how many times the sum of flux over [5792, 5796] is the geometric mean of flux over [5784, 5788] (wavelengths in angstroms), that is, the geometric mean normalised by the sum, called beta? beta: 0.337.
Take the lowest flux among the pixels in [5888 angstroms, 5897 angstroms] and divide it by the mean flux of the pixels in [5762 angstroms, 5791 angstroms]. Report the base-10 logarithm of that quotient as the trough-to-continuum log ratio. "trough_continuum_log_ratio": -0.051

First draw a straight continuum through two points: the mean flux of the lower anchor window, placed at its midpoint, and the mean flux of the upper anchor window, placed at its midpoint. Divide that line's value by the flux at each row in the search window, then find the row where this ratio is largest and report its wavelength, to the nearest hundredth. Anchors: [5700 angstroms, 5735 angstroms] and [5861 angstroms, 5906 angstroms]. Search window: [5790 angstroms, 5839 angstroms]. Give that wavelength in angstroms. 5817.16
